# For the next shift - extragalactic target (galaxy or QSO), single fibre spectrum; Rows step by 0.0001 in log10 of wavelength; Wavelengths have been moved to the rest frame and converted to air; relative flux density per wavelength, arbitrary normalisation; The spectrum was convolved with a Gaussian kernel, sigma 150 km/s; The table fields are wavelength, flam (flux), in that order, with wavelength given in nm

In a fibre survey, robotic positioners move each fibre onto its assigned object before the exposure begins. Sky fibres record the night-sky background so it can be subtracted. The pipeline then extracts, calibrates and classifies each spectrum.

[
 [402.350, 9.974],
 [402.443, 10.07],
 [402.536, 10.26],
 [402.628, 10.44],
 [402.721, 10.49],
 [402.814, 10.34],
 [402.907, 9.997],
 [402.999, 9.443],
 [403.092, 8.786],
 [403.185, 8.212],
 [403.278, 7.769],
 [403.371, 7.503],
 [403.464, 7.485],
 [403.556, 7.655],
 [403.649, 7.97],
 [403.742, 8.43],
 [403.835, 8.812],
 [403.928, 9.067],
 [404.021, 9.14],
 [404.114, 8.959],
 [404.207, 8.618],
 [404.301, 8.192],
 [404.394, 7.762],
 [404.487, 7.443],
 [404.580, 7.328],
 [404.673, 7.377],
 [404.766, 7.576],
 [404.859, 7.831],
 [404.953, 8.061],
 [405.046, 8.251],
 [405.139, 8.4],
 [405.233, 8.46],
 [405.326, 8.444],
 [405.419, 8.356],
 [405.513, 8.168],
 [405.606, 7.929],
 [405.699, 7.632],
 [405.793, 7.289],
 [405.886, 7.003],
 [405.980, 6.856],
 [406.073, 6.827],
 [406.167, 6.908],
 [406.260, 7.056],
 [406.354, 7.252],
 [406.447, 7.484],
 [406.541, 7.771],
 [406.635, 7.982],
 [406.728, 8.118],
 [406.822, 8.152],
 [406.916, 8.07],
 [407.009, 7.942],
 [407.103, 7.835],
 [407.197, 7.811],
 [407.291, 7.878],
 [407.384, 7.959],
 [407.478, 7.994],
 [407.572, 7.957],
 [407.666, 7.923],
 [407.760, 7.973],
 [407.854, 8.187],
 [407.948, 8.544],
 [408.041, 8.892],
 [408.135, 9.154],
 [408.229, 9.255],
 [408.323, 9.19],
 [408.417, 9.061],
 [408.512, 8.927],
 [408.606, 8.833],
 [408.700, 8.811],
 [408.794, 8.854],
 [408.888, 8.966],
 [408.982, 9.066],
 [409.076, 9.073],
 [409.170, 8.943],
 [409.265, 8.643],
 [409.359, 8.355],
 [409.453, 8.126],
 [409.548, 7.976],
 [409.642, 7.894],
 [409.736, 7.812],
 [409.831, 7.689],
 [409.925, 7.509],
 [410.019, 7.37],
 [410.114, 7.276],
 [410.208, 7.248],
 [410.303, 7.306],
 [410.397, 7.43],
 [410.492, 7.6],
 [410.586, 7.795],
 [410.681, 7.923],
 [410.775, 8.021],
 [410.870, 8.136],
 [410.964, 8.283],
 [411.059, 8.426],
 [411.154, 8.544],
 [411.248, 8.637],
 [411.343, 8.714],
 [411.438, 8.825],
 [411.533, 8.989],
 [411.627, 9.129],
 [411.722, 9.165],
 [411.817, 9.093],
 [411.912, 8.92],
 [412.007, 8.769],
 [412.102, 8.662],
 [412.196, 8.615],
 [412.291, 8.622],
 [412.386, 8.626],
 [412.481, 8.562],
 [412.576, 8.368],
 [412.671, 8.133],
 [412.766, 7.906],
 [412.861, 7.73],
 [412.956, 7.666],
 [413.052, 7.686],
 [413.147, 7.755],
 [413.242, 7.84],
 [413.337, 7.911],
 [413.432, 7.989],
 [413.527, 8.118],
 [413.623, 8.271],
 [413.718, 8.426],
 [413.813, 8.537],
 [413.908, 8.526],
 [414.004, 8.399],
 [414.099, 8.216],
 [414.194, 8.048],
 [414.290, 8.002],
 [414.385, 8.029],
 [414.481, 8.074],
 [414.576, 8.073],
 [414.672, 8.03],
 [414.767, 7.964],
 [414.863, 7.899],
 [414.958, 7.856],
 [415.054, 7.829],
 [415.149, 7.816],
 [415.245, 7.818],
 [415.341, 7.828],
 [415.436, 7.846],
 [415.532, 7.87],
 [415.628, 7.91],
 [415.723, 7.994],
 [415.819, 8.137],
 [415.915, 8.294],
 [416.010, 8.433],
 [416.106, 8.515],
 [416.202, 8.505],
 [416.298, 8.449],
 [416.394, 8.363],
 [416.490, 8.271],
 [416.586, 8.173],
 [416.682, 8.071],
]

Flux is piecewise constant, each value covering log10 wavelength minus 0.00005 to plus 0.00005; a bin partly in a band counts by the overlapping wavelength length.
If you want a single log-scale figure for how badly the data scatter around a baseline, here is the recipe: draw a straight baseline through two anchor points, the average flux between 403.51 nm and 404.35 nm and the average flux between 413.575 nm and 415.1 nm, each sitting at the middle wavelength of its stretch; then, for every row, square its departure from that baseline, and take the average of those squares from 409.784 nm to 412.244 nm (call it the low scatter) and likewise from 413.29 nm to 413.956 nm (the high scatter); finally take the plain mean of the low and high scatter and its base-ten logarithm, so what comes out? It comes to -0.59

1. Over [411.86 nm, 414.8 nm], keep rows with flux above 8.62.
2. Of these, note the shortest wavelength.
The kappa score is 411.912 nm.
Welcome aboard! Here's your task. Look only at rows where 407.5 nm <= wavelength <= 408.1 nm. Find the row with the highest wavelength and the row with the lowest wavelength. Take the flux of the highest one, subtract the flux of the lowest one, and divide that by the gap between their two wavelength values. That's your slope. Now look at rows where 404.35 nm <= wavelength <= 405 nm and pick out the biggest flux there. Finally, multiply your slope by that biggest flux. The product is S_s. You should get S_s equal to 16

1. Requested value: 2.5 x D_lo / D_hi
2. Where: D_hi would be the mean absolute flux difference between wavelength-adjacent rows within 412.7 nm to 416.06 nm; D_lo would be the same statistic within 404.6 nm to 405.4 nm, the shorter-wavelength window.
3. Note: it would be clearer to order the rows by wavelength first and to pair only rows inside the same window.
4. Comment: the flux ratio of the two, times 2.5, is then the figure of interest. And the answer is 5.1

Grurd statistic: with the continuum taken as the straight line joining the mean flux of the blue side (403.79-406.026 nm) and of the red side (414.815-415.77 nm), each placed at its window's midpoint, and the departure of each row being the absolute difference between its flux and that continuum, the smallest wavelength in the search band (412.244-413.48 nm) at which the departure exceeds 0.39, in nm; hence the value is 412.291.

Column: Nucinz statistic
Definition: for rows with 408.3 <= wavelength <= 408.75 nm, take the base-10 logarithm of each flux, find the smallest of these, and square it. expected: 0.893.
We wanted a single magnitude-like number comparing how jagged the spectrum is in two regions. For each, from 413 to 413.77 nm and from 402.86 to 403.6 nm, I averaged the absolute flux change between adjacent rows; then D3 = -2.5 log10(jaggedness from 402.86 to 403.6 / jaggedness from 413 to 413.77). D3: -1.4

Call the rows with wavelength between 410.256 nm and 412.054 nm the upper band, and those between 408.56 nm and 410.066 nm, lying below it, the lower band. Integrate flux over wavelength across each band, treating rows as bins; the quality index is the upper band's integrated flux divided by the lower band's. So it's 1.2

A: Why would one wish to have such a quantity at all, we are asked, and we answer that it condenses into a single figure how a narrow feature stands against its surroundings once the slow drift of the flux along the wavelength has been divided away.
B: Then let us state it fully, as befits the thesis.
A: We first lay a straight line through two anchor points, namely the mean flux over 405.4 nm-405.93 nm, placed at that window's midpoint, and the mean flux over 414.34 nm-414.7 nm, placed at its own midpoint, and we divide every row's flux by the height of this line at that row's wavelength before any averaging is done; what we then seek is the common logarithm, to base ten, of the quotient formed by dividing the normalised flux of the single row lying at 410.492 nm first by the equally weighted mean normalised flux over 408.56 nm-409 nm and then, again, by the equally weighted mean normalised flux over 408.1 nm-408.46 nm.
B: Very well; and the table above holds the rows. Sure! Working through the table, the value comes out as -0.14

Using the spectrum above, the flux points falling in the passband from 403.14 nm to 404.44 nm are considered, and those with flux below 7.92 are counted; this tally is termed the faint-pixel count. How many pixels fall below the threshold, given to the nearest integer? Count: 5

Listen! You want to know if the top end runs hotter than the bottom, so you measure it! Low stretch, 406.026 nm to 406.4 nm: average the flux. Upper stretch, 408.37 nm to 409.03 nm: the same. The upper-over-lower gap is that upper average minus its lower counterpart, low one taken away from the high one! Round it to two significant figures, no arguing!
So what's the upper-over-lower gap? 1.9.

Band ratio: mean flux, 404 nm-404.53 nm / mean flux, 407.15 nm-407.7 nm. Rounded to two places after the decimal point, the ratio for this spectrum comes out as 1.05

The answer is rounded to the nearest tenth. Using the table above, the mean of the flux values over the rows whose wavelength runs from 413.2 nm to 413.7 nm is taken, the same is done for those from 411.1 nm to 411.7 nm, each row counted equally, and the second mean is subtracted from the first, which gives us -0.8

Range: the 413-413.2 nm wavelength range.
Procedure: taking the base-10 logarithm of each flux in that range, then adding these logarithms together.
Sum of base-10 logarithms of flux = 1.78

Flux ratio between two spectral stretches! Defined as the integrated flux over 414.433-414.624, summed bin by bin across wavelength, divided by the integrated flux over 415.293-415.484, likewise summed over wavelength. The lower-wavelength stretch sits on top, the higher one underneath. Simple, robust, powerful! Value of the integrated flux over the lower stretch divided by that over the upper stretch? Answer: 1.03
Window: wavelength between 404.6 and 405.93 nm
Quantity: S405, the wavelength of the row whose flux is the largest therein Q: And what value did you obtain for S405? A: 405.233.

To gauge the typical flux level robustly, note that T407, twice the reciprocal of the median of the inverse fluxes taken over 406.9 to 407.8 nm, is 15.9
